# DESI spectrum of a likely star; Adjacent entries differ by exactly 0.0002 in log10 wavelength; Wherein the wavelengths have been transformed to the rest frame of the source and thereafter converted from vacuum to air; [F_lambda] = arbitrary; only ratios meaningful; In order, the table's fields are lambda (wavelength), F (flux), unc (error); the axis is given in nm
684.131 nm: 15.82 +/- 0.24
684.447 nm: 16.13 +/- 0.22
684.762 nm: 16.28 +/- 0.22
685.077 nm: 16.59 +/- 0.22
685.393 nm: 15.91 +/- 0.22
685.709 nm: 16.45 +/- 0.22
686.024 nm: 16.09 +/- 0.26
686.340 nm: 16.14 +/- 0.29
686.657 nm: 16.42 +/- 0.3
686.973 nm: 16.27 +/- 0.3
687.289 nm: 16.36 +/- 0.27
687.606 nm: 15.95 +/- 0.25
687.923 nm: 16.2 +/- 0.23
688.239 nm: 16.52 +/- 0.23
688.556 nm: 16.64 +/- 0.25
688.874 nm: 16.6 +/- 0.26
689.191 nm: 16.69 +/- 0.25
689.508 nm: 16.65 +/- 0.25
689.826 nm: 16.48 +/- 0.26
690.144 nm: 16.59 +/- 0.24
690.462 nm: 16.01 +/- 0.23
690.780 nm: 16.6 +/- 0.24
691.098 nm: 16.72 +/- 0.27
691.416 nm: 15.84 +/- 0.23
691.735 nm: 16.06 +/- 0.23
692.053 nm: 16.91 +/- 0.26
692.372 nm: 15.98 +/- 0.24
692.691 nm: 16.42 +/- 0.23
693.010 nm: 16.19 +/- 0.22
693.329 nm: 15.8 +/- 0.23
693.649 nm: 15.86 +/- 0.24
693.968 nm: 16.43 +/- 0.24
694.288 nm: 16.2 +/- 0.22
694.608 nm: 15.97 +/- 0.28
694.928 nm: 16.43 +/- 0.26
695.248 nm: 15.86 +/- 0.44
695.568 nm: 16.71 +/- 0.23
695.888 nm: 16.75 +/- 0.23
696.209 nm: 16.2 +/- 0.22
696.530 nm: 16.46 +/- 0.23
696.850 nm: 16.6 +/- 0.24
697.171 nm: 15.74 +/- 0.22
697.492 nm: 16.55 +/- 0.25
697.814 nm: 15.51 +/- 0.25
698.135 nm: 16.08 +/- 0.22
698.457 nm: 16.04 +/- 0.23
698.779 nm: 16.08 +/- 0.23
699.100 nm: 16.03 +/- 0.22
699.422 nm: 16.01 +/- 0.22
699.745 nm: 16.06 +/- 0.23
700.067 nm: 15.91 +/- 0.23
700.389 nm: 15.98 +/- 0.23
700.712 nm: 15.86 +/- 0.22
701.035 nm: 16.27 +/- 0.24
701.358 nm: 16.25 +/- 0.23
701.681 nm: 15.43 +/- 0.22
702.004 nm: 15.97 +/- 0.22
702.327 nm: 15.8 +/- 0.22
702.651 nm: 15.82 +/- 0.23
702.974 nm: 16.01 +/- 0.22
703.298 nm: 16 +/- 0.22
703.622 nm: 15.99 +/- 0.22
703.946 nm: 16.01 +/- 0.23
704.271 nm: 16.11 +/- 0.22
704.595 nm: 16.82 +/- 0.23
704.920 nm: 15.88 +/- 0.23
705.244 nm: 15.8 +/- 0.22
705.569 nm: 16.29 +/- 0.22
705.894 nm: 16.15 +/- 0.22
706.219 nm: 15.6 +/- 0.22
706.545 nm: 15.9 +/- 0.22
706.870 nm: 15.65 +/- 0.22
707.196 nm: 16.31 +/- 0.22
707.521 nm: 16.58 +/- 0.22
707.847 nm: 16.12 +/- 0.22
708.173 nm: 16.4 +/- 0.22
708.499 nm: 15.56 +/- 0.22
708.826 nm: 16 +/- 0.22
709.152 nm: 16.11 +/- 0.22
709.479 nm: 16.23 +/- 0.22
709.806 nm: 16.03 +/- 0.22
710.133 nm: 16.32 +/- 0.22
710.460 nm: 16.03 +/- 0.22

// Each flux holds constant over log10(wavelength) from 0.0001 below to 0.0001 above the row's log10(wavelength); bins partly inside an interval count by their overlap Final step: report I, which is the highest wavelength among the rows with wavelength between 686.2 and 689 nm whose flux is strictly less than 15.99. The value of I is 687.606 nm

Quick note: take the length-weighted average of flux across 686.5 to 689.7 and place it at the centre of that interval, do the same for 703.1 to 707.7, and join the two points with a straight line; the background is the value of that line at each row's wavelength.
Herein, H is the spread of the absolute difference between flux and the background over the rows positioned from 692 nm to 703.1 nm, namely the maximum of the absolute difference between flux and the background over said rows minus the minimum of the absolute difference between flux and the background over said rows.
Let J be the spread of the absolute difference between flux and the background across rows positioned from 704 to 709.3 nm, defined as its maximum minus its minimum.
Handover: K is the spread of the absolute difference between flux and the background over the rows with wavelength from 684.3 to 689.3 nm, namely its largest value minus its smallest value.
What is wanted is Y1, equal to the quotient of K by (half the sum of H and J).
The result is 0.8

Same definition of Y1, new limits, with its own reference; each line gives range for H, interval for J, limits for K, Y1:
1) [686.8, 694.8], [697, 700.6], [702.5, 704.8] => 1.3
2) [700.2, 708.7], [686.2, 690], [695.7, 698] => 1.1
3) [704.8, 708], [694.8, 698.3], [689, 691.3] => 0.5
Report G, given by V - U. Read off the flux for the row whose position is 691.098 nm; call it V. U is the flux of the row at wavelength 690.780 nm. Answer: 0.12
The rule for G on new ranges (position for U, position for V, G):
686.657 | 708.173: -0.02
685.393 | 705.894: 0.24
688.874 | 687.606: -0.65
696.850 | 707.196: -0.29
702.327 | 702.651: 0.02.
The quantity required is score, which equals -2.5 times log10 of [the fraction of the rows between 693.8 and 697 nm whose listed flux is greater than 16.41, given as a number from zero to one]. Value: 0.55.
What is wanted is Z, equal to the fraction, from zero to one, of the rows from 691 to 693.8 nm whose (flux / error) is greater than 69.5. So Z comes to 0.33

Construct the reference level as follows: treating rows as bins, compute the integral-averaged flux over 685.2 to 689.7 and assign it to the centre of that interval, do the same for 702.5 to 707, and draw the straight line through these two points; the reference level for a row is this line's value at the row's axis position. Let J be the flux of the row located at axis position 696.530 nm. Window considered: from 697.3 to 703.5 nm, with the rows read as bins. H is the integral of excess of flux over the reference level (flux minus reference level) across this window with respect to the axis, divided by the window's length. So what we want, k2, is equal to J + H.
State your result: 16.3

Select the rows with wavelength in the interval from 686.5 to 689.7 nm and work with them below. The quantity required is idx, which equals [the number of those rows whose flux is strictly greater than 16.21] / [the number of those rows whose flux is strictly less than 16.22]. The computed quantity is 4.0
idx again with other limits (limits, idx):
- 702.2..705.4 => 0.1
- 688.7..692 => 2.3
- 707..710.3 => 1.0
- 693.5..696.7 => 1.0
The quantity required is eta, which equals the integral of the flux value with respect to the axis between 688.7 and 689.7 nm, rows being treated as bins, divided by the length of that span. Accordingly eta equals 16.63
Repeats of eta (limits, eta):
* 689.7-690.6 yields 16.36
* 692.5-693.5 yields 16.12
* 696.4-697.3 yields 16.29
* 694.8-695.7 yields 16.32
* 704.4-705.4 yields 16.18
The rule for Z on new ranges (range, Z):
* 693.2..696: 0.33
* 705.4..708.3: 1.00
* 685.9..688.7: 0.22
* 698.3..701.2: 0.67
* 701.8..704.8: 0.89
